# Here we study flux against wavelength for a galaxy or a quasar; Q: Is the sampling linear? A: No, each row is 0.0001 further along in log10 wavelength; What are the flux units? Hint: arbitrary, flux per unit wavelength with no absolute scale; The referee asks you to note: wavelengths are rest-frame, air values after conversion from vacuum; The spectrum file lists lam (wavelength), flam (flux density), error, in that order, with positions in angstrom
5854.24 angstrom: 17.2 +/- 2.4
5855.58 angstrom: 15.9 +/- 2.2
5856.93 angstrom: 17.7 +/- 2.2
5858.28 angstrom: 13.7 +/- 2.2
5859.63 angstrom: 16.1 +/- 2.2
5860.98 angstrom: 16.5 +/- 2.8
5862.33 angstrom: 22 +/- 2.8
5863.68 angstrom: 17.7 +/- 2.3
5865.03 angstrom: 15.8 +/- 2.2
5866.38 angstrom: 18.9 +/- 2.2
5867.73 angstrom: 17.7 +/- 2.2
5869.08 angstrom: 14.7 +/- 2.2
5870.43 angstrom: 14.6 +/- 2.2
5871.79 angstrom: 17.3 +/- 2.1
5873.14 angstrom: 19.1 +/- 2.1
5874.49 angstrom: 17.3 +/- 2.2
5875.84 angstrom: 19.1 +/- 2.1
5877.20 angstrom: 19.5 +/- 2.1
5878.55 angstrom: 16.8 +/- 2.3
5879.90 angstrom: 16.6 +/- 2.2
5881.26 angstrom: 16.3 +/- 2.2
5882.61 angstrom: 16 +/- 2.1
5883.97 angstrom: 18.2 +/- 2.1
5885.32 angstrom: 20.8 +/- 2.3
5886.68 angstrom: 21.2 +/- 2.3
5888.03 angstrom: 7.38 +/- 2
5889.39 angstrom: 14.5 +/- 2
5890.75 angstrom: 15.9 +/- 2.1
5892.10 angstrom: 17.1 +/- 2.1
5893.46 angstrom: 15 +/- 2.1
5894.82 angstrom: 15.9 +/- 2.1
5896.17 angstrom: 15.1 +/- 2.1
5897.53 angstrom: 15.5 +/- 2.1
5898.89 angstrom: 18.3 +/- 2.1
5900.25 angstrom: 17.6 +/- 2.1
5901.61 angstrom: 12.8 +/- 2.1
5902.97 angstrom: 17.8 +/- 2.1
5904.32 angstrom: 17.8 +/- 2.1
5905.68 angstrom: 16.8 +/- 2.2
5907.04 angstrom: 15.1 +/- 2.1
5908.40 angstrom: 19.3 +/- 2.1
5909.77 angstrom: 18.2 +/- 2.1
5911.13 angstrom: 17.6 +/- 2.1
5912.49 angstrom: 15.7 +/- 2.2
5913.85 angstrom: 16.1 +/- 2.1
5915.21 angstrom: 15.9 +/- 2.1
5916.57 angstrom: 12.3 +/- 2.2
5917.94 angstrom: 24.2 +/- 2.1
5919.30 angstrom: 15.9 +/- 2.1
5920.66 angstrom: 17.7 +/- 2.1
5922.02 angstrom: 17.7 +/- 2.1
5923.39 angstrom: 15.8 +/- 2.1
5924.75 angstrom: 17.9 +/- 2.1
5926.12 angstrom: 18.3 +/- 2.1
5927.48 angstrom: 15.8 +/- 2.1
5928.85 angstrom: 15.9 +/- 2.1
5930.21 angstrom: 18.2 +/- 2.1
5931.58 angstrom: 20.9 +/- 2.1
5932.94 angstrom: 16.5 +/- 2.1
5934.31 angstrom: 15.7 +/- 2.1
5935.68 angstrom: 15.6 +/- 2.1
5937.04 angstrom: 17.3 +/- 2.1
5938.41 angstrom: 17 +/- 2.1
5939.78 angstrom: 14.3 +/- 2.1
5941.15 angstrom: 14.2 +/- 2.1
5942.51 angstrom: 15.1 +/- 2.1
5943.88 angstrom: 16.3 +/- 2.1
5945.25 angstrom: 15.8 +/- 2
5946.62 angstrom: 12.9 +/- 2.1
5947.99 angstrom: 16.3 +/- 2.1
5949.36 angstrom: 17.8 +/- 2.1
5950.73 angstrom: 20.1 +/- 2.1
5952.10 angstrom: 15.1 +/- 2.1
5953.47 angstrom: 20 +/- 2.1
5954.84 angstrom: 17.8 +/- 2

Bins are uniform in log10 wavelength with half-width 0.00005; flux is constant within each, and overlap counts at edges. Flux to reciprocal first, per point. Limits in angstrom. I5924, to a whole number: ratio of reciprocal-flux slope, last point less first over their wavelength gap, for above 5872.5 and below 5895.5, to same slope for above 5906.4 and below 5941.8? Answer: 4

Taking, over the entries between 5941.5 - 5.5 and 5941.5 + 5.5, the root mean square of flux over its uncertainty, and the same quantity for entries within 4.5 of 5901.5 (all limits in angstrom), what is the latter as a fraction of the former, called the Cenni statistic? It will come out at 1.07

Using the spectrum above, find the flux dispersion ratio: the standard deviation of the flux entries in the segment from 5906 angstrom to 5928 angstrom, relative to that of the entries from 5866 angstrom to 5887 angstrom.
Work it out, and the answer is 1.3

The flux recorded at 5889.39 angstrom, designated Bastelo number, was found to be 14.5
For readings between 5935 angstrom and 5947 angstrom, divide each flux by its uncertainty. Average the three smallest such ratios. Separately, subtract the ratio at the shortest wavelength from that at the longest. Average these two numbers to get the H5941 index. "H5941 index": 2.64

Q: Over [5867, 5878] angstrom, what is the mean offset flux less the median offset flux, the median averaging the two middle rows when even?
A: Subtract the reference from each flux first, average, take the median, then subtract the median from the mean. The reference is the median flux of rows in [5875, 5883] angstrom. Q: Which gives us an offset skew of -0.09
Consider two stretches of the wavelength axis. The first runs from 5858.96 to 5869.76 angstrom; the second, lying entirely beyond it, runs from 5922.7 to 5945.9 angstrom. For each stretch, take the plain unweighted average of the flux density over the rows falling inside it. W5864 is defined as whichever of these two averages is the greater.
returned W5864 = 17.4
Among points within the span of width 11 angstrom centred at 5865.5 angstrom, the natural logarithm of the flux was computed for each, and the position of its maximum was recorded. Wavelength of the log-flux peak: 5862.33 angstrom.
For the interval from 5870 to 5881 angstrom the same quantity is 5877.20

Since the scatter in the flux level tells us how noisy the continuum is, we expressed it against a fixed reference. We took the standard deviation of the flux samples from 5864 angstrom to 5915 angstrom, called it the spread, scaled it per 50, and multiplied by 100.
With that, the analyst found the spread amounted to 4.8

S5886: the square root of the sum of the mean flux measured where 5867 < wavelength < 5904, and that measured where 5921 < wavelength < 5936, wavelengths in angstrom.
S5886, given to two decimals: 5.81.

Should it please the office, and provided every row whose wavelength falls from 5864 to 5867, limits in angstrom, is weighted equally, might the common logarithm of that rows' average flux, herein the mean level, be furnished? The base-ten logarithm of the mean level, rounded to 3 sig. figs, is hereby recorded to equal 1.24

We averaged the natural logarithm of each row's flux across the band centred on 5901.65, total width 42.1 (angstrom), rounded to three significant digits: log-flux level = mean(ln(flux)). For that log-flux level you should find 2.79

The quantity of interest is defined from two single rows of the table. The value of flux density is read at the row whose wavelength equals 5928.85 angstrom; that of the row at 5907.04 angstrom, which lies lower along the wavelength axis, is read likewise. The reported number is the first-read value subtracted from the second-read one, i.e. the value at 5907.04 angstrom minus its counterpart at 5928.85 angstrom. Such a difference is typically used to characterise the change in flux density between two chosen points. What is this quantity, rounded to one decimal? -0.8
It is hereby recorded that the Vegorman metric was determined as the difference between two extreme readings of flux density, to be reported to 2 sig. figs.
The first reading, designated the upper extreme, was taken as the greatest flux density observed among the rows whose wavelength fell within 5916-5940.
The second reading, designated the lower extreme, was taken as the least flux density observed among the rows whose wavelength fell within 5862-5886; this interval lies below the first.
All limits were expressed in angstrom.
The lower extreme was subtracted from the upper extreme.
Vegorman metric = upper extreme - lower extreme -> 9.6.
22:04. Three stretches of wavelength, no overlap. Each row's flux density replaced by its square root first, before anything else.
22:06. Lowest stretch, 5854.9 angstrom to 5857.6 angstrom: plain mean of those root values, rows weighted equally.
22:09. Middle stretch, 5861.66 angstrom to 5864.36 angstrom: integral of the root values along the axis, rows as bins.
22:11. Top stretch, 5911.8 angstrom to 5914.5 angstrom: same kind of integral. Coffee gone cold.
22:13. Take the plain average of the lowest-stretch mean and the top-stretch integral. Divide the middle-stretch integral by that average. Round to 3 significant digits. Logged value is 1.61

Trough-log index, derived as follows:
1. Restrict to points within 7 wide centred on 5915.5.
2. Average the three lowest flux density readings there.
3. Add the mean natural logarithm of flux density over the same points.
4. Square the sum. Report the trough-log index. 304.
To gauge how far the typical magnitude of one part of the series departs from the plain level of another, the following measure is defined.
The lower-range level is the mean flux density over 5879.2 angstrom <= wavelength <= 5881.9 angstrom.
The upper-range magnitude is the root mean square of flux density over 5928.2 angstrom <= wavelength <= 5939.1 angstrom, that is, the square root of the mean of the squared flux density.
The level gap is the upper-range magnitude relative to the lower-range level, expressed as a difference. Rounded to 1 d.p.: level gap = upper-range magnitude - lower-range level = 0.8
